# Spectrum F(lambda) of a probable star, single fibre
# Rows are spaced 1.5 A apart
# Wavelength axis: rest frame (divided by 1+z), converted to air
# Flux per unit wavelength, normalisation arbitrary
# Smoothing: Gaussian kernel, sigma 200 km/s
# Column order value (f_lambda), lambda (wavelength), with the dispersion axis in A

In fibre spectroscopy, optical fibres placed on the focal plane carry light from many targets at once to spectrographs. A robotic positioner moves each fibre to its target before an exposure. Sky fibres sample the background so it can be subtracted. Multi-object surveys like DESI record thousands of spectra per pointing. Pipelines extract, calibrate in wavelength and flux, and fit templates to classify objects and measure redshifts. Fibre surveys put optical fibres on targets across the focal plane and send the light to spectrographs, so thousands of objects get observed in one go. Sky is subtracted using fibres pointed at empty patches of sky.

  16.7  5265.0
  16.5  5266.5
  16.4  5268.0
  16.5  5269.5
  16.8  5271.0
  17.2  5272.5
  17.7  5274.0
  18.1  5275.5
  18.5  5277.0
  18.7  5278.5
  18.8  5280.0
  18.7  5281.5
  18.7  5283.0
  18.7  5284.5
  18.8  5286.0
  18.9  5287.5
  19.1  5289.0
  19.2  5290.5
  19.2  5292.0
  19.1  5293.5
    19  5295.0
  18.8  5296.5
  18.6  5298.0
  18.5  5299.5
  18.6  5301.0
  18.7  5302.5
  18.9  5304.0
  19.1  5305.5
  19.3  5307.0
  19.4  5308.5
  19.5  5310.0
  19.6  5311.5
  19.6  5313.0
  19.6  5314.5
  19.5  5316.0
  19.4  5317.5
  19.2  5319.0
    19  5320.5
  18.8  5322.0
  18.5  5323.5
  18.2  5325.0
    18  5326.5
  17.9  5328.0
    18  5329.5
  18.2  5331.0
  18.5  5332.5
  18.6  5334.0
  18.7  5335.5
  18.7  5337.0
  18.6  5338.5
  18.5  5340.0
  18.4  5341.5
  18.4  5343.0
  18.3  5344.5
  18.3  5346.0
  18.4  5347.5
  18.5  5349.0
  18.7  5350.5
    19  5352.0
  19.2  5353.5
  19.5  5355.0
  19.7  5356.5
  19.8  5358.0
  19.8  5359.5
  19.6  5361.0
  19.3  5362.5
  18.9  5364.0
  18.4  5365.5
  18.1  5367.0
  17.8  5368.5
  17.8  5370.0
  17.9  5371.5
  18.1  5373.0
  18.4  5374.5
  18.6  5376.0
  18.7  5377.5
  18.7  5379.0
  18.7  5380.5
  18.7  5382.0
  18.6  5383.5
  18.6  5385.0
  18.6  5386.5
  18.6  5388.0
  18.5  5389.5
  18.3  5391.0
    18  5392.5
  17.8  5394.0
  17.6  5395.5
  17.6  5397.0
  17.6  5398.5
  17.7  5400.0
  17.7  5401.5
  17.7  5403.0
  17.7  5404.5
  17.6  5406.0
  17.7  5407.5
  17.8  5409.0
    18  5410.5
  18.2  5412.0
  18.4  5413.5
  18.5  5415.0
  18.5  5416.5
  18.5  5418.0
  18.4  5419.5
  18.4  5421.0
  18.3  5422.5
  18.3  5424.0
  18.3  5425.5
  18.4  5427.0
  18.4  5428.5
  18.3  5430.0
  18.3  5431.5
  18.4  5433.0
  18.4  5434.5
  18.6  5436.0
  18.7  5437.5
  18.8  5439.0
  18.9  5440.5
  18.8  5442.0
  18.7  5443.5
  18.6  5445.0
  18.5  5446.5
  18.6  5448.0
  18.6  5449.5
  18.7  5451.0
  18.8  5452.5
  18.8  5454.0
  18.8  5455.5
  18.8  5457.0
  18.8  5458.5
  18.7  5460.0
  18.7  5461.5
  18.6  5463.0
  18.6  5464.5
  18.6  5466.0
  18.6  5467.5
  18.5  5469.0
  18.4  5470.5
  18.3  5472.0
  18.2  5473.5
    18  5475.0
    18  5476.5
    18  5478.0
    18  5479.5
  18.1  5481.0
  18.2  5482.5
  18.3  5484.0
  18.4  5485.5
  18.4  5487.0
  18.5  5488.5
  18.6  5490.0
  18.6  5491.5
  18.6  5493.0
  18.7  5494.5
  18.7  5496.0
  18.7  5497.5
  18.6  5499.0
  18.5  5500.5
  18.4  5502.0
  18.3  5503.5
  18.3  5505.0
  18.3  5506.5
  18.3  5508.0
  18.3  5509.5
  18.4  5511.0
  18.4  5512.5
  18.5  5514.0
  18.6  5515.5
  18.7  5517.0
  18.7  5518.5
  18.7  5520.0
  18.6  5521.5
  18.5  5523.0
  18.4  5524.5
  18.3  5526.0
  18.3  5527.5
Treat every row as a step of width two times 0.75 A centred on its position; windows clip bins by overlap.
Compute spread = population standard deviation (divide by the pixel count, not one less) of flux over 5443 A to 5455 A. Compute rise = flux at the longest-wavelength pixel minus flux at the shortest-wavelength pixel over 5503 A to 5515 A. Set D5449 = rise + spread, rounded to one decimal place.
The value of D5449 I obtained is 0.3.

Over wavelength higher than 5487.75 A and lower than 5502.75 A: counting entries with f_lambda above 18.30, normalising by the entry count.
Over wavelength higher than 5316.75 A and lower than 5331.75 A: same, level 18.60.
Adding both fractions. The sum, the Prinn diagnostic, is 1.4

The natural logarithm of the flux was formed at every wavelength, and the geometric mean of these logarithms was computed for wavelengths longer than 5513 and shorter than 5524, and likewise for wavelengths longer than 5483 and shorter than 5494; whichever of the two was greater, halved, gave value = 1.46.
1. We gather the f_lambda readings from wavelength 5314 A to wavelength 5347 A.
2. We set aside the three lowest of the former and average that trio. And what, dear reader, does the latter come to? 18.0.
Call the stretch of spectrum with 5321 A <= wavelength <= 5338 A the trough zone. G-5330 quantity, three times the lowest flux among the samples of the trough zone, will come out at 53.7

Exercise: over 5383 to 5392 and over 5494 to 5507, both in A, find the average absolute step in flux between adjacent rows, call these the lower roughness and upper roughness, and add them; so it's 0.11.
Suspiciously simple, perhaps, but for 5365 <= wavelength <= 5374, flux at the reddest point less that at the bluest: -0.3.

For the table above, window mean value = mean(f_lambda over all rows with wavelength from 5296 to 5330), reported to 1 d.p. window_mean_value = 18.9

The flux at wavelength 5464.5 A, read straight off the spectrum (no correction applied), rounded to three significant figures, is 18.6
